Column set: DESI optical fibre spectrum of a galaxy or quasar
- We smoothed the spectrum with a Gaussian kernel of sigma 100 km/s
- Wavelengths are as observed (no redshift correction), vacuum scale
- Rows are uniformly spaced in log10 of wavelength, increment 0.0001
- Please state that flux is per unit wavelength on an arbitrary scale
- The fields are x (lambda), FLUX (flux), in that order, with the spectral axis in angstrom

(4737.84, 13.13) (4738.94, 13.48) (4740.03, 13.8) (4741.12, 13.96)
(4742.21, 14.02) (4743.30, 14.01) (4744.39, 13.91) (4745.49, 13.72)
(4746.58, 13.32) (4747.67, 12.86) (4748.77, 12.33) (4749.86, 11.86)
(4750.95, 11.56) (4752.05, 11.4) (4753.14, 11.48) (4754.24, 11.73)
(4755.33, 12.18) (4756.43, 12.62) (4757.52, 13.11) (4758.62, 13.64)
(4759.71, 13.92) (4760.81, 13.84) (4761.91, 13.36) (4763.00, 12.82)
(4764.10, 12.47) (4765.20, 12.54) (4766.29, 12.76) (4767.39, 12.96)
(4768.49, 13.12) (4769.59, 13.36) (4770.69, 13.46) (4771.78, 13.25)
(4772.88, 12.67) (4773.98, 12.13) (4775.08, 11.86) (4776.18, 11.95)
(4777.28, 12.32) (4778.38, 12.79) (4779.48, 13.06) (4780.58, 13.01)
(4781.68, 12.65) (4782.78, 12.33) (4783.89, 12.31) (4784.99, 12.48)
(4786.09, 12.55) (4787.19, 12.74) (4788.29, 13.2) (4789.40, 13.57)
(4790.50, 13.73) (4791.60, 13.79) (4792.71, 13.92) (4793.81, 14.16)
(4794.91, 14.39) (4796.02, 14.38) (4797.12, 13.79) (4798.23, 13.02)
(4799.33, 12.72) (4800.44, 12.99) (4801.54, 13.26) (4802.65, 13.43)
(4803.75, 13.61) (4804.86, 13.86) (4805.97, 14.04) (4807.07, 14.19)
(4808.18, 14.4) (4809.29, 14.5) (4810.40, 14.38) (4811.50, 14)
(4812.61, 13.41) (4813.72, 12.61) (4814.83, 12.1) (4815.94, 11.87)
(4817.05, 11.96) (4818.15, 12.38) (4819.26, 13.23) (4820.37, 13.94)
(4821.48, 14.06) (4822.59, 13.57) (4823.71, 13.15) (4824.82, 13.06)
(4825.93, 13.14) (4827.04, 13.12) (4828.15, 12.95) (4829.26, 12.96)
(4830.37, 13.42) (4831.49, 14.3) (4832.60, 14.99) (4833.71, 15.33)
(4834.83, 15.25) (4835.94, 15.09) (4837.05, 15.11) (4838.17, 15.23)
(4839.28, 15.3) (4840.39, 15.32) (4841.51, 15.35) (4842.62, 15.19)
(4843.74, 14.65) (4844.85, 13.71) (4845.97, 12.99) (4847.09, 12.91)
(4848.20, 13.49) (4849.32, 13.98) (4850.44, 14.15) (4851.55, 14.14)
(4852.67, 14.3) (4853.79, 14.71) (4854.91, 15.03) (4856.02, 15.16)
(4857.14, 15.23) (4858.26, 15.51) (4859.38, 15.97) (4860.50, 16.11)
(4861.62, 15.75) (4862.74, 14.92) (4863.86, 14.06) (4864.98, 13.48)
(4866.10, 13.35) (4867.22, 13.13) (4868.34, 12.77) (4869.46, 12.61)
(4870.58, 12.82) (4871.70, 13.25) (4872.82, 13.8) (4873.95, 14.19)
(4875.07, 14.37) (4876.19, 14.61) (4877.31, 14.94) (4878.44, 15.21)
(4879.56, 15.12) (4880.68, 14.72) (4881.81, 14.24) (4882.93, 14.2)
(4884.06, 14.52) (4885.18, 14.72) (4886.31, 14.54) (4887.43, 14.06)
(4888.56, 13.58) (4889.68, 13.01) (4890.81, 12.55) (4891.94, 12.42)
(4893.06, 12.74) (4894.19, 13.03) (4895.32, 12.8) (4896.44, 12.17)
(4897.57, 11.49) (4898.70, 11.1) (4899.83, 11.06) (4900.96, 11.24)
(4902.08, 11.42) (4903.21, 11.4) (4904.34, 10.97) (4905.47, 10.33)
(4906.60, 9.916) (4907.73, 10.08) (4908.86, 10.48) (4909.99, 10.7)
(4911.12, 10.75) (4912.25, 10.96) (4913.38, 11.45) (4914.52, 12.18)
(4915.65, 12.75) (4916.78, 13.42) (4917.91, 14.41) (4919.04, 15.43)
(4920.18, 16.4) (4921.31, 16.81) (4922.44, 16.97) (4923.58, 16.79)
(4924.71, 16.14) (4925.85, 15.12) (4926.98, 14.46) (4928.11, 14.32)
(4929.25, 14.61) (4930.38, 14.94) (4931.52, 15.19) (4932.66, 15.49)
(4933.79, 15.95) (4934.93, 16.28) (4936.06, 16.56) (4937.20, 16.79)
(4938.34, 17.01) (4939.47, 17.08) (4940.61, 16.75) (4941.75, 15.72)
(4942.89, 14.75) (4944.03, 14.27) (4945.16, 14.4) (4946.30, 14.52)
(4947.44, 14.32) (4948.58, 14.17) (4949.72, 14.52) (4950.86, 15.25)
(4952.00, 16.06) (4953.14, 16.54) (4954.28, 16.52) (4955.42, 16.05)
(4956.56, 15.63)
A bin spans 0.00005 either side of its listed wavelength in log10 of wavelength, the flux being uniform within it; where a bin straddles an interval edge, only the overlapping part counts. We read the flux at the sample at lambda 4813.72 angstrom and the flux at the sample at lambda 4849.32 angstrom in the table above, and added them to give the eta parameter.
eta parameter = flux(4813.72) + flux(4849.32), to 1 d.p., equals 26.6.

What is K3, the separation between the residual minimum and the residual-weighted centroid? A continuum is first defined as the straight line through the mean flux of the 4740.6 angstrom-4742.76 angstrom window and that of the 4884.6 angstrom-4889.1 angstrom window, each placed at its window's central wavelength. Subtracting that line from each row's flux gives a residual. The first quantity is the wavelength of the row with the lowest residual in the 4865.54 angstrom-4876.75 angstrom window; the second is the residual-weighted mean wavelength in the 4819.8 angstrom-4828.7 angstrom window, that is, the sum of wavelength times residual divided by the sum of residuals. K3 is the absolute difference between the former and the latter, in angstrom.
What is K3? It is 44.0 angstrom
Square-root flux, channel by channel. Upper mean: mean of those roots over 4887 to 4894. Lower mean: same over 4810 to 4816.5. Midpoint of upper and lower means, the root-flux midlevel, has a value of 3.61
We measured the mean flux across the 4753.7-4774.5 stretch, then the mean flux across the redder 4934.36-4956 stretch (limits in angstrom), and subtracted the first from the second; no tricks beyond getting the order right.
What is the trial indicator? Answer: 2.7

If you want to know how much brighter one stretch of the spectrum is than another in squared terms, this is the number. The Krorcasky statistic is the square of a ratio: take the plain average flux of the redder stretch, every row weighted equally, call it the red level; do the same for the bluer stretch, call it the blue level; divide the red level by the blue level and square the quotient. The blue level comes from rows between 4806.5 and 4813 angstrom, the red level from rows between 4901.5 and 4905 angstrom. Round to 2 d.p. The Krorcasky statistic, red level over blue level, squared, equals 0.63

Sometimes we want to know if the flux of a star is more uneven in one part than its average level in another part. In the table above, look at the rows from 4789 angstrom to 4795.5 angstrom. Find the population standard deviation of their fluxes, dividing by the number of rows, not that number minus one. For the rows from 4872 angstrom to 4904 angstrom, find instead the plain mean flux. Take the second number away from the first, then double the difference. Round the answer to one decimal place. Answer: -26.1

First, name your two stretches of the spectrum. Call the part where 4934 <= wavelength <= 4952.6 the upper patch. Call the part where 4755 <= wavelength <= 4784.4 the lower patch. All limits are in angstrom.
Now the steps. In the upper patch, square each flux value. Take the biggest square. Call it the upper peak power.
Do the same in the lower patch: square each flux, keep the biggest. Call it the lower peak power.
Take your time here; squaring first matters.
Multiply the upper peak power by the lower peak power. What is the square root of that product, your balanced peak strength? 238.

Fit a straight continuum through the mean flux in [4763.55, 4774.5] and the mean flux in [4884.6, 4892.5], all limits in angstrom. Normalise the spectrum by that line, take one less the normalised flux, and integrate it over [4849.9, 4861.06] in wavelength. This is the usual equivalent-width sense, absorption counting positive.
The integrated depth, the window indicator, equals -1.4 angstrom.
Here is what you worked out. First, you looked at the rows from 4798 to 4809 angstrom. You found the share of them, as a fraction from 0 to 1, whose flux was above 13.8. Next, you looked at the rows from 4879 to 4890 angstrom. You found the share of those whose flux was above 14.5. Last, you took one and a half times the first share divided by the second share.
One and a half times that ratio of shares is 1.20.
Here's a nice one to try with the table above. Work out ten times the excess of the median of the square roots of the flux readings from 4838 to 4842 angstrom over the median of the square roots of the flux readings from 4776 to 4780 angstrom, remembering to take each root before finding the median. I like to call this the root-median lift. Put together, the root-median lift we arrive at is 4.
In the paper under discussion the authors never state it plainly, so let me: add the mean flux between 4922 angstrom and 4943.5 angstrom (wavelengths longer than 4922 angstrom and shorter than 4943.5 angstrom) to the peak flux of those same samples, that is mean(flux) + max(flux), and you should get 33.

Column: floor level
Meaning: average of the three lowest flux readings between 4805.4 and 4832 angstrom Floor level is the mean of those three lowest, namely 12.0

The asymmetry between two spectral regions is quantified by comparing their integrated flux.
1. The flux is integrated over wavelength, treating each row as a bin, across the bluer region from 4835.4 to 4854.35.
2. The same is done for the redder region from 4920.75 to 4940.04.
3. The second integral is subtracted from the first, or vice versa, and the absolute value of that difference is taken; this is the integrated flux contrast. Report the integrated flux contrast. 33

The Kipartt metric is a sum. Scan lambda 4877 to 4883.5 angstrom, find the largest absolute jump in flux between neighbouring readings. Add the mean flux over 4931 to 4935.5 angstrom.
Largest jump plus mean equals 16.2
